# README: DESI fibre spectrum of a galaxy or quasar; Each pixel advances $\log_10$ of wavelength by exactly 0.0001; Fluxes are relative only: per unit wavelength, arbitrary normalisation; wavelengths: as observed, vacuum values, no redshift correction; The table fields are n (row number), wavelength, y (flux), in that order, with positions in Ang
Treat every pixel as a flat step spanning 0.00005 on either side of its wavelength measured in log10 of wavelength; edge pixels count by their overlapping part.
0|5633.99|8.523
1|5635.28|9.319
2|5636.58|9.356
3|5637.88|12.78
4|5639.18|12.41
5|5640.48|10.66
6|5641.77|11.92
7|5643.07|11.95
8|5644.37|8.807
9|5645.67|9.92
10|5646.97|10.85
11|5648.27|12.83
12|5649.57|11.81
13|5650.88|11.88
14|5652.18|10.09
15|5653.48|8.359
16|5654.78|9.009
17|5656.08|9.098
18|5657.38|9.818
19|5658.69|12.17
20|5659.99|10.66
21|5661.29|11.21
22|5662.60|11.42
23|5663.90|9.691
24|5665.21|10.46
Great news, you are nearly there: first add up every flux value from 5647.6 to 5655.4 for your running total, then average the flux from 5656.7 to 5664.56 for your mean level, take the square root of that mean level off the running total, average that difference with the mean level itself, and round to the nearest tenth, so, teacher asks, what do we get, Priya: 35.8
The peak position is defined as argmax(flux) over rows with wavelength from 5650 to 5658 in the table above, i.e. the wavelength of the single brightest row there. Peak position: 5650.88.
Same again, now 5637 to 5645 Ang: 5637.88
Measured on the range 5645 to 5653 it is 5648.27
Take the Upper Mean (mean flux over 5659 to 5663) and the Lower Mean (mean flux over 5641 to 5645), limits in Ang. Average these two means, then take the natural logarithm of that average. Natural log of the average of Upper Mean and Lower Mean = 2.40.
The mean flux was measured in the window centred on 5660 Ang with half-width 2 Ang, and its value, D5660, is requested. 11.3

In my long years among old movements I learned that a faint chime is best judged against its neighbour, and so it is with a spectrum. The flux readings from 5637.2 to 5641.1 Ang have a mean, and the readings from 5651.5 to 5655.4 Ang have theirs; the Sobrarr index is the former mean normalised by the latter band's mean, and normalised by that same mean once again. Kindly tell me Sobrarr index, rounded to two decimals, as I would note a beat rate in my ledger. 0.14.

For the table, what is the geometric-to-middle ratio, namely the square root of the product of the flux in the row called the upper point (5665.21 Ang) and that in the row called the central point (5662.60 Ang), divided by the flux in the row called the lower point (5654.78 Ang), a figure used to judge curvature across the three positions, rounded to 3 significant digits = 1.21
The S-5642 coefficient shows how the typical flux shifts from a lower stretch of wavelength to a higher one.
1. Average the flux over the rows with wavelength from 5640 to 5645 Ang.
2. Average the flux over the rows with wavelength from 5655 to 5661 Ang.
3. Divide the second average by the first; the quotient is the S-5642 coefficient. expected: 0.96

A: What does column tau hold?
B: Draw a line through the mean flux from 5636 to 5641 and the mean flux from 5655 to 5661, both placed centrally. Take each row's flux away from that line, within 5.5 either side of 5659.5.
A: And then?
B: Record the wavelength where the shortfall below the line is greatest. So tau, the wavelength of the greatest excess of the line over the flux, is 5654.78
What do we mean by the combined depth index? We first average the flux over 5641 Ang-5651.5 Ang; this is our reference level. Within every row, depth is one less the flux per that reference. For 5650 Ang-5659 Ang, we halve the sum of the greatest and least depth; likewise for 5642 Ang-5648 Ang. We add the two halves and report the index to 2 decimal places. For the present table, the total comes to 0.16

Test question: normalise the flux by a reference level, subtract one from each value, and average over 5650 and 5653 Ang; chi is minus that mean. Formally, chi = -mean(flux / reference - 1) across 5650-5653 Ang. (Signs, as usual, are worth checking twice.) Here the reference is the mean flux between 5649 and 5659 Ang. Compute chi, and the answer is -0.07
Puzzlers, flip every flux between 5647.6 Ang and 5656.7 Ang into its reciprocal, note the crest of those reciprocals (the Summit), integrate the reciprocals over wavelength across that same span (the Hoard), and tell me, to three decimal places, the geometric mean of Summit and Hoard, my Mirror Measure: 0.327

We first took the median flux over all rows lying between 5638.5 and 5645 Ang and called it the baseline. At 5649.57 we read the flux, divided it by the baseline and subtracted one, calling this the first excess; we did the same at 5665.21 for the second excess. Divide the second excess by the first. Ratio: 13.3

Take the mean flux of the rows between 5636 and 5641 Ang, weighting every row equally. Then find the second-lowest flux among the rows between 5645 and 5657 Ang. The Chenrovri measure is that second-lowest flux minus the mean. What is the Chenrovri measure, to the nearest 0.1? -2.3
